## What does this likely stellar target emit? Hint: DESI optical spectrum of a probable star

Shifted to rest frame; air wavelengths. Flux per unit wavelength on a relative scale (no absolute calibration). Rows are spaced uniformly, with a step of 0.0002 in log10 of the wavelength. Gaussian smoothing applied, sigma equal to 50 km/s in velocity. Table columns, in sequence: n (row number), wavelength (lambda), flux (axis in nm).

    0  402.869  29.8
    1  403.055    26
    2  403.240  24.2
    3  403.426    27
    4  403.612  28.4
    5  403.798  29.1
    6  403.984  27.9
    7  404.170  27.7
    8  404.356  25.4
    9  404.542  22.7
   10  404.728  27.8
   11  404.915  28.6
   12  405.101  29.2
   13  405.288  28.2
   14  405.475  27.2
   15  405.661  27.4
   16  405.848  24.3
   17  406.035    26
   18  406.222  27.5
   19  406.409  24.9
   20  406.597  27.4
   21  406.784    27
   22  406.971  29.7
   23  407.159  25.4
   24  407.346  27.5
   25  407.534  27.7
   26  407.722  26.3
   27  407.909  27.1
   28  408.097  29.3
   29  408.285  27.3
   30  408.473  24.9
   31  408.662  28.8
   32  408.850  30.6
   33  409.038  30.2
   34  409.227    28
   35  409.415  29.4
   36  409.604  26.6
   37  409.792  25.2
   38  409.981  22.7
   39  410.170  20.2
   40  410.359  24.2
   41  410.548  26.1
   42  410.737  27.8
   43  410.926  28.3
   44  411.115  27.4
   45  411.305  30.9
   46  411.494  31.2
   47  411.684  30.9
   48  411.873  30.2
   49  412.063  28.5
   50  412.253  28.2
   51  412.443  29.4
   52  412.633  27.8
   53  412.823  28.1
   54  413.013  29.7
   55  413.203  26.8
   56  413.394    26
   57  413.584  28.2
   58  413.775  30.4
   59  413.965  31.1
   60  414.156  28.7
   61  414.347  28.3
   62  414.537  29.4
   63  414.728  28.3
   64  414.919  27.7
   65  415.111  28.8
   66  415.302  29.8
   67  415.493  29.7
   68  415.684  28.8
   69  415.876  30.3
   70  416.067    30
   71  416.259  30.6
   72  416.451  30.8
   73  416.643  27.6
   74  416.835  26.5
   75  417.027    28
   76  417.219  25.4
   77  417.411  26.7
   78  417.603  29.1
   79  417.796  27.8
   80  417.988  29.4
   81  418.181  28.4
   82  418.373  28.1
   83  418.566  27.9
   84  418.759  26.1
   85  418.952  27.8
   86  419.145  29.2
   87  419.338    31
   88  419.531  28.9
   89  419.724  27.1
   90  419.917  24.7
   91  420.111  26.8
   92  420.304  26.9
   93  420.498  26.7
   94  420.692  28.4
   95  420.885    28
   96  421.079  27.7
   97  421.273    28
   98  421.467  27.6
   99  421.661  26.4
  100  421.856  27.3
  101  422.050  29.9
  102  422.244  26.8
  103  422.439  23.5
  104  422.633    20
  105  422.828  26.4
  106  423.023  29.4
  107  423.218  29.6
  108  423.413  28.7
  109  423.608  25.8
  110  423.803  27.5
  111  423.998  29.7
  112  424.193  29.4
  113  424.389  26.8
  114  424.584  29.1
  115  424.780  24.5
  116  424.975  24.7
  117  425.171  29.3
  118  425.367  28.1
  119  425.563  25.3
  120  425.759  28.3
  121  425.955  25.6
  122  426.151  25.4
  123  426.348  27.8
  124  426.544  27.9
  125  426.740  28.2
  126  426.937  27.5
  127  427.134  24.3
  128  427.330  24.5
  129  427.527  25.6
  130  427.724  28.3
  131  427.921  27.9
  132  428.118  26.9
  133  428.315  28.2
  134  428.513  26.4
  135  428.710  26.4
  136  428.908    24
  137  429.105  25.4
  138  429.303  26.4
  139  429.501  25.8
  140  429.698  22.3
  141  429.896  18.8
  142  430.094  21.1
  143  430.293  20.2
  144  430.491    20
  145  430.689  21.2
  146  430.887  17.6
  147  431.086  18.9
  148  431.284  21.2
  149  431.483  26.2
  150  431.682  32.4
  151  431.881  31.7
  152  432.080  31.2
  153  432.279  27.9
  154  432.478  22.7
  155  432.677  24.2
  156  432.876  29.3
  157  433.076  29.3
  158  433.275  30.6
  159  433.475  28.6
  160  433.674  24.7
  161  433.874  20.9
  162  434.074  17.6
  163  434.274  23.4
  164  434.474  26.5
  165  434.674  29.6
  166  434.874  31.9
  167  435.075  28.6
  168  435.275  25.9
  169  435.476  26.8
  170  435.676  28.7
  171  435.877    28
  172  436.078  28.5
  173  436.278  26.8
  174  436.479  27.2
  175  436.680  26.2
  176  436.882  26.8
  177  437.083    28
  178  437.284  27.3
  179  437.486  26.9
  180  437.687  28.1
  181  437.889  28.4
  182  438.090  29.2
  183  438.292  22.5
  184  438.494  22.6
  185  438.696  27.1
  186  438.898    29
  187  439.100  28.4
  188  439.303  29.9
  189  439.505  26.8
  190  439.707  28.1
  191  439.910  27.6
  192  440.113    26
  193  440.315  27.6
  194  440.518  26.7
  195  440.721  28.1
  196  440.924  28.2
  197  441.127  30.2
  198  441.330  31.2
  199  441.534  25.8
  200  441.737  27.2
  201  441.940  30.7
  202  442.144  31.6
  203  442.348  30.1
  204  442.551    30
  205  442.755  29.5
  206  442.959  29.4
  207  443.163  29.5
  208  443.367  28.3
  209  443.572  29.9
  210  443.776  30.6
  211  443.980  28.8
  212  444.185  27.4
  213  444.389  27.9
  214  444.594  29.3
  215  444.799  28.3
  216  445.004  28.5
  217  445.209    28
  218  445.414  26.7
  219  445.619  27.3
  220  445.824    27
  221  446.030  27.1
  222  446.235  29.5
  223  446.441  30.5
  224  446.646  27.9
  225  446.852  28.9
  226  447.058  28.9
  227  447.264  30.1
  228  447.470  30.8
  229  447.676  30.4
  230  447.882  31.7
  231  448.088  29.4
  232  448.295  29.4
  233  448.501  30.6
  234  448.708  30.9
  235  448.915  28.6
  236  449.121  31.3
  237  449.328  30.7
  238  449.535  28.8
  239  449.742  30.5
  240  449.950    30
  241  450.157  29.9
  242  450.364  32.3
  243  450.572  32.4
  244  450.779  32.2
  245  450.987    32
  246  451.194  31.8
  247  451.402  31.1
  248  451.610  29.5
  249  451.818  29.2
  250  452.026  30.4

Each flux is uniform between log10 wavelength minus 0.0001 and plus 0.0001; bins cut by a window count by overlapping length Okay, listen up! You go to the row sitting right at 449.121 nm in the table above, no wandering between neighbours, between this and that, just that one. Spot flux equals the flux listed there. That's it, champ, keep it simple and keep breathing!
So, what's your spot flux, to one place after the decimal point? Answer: 31.3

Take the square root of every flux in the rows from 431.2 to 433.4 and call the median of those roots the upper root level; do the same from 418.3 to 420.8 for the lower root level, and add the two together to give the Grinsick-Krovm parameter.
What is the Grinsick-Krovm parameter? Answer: 10.69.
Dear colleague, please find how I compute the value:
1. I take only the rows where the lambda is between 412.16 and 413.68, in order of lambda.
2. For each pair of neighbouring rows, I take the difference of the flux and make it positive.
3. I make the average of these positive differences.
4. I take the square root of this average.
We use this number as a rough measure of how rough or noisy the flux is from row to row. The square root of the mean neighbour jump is 1.23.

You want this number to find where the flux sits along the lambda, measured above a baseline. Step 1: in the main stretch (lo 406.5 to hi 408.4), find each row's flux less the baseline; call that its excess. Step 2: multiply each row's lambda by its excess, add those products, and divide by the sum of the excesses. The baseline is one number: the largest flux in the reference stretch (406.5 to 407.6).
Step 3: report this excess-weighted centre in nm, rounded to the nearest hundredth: 407.42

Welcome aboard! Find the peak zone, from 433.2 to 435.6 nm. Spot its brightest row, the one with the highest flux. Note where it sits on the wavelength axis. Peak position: 434.874 nm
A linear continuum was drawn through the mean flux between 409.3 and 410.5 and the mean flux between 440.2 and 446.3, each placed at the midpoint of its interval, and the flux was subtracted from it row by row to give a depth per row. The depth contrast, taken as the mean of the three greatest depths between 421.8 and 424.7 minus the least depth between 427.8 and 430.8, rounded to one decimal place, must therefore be 4.5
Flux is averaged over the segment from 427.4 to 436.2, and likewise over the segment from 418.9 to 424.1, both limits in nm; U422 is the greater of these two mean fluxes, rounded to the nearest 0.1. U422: 27.4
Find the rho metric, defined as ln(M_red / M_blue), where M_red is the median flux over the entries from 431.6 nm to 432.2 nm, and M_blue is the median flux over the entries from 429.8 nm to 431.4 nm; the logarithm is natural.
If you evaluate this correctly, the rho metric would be 0.456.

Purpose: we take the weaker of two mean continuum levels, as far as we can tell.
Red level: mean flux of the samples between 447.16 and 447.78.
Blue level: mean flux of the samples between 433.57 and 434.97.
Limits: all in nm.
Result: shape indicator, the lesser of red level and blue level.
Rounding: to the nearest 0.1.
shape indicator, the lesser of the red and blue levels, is 24.9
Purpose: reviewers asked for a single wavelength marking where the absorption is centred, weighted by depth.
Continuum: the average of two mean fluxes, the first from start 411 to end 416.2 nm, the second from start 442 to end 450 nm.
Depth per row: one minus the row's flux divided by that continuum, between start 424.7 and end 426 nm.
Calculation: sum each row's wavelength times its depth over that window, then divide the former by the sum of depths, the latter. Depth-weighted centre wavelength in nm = 425.30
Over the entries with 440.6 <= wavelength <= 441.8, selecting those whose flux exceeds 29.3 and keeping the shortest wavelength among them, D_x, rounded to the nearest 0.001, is 441.127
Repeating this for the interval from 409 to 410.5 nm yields 409.038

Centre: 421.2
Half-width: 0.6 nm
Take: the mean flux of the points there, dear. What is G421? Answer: 27.7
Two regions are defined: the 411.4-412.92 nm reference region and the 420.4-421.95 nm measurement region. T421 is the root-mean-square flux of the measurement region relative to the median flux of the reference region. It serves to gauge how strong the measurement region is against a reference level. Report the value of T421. 0.95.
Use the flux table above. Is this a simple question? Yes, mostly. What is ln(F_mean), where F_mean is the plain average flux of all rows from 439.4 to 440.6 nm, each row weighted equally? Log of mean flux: 3.30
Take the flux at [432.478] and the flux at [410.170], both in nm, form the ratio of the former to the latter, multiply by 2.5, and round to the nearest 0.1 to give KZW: 2.8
